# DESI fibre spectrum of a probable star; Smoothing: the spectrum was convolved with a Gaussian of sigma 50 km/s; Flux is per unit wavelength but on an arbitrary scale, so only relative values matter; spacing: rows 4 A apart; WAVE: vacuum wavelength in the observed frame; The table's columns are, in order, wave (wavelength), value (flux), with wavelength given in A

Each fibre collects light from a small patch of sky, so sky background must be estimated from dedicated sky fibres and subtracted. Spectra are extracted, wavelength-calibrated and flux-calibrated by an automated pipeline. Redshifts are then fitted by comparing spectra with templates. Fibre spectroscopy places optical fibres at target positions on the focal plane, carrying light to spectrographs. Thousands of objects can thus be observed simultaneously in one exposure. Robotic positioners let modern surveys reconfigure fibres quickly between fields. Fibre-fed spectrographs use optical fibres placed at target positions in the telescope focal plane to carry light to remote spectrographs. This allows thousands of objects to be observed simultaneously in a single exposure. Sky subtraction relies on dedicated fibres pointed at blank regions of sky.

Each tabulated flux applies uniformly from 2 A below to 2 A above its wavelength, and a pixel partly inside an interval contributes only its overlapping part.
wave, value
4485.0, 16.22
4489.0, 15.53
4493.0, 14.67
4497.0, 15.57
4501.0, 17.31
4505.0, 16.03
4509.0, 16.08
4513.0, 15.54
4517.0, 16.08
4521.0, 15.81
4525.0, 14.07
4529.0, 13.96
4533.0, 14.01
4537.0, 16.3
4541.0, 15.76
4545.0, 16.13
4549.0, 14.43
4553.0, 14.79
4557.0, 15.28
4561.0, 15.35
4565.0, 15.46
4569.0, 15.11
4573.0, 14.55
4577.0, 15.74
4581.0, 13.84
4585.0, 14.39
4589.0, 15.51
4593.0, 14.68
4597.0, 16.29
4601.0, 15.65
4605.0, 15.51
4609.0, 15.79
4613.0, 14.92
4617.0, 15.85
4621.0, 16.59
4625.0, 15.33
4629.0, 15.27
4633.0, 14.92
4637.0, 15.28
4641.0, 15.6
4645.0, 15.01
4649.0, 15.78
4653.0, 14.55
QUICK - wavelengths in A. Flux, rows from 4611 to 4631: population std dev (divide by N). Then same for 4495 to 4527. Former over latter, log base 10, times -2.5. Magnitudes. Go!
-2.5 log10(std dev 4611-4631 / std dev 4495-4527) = 0.40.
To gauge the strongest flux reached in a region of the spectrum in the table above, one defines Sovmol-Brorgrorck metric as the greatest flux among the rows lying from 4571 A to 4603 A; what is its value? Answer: 16.29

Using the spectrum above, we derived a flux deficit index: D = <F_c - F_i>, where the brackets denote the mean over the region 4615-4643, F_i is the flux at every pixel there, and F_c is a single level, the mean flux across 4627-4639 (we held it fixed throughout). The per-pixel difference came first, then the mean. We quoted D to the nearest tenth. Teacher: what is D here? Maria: -0.4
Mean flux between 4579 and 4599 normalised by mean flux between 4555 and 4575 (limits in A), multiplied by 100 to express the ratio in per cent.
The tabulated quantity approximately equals 99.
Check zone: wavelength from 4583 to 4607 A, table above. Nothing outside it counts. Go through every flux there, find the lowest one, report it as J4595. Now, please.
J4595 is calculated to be 14.39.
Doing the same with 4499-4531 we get 13.96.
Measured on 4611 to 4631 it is 14.92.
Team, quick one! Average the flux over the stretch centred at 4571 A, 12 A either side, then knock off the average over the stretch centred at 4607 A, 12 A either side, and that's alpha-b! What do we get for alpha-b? -0.7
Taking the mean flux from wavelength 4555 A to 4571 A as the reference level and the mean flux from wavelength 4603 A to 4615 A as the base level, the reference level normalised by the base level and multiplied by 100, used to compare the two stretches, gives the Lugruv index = 99.3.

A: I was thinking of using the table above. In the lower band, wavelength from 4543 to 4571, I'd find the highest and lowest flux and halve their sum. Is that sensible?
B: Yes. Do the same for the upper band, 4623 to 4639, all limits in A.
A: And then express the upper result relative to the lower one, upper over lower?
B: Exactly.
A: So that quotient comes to 0.99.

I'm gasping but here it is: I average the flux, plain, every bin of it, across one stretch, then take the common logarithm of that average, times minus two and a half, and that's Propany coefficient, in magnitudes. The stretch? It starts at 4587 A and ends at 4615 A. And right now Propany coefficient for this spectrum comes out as -2.97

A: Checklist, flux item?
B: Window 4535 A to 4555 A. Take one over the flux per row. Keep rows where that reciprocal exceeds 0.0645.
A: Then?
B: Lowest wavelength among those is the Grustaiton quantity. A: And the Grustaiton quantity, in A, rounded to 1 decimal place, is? 4549.0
